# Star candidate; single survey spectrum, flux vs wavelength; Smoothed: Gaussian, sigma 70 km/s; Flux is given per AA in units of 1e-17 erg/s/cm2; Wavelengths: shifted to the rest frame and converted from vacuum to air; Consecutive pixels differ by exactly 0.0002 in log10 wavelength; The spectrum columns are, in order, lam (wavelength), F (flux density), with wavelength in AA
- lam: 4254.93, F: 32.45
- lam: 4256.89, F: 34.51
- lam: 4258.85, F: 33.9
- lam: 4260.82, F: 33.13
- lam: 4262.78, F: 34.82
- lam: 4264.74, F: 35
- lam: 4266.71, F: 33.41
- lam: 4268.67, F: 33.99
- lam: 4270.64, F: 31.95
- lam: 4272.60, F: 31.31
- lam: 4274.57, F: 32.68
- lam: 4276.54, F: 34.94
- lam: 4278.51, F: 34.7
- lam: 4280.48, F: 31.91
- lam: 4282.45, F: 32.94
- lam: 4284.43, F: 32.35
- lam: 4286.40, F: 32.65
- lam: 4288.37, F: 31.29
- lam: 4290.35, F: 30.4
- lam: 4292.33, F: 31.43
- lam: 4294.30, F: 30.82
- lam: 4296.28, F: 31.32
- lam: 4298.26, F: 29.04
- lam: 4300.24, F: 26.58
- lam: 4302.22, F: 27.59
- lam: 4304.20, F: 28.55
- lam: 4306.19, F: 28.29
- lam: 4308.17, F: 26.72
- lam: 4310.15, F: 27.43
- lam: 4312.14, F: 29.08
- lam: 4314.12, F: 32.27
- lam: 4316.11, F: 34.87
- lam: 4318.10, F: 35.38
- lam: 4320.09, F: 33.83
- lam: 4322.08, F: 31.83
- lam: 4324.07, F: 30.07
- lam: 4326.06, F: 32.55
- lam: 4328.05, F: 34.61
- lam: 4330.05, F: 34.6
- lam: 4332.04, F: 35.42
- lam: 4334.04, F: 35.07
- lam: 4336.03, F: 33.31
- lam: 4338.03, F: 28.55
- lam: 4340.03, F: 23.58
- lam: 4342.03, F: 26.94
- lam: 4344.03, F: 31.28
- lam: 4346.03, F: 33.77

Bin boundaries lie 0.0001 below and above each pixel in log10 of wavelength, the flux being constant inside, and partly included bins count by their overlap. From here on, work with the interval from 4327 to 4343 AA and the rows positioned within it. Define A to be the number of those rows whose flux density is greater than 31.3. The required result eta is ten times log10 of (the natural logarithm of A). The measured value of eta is 2.1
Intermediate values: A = 5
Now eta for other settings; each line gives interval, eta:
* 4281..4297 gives 2.1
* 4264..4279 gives 3.2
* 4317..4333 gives 2.9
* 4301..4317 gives -1.6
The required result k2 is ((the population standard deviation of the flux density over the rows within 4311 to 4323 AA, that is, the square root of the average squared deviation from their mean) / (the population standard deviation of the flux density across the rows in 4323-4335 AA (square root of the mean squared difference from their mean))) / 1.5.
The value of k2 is 0.8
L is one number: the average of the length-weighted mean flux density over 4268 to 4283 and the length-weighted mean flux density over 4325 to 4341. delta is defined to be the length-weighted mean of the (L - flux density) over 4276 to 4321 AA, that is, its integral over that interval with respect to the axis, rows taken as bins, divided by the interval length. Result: 1.6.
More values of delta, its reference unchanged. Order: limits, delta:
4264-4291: -0.2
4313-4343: 0.4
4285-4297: 1.3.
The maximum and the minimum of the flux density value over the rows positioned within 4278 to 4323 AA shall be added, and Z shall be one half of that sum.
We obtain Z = 31.0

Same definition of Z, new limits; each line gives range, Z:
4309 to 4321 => 31.4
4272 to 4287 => 33.1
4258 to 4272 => 33.5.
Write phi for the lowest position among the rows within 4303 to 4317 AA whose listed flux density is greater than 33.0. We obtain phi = 4316.11 AA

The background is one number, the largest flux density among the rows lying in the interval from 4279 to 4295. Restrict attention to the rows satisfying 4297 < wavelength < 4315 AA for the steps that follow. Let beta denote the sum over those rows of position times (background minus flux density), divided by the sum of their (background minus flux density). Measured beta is 4305.3 AA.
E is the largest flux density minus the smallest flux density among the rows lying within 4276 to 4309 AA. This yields 8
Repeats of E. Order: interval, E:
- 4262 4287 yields 4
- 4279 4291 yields 3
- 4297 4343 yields 12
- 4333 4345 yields 11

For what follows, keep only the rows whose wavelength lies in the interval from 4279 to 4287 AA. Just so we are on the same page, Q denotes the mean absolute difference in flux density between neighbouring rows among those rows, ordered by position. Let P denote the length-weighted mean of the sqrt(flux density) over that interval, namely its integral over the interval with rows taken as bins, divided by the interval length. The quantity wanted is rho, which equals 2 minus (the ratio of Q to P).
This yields 1.89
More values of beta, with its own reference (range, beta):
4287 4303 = 4297.3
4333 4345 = 4341.3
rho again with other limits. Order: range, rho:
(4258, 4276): 1.81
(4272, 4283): 1.73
